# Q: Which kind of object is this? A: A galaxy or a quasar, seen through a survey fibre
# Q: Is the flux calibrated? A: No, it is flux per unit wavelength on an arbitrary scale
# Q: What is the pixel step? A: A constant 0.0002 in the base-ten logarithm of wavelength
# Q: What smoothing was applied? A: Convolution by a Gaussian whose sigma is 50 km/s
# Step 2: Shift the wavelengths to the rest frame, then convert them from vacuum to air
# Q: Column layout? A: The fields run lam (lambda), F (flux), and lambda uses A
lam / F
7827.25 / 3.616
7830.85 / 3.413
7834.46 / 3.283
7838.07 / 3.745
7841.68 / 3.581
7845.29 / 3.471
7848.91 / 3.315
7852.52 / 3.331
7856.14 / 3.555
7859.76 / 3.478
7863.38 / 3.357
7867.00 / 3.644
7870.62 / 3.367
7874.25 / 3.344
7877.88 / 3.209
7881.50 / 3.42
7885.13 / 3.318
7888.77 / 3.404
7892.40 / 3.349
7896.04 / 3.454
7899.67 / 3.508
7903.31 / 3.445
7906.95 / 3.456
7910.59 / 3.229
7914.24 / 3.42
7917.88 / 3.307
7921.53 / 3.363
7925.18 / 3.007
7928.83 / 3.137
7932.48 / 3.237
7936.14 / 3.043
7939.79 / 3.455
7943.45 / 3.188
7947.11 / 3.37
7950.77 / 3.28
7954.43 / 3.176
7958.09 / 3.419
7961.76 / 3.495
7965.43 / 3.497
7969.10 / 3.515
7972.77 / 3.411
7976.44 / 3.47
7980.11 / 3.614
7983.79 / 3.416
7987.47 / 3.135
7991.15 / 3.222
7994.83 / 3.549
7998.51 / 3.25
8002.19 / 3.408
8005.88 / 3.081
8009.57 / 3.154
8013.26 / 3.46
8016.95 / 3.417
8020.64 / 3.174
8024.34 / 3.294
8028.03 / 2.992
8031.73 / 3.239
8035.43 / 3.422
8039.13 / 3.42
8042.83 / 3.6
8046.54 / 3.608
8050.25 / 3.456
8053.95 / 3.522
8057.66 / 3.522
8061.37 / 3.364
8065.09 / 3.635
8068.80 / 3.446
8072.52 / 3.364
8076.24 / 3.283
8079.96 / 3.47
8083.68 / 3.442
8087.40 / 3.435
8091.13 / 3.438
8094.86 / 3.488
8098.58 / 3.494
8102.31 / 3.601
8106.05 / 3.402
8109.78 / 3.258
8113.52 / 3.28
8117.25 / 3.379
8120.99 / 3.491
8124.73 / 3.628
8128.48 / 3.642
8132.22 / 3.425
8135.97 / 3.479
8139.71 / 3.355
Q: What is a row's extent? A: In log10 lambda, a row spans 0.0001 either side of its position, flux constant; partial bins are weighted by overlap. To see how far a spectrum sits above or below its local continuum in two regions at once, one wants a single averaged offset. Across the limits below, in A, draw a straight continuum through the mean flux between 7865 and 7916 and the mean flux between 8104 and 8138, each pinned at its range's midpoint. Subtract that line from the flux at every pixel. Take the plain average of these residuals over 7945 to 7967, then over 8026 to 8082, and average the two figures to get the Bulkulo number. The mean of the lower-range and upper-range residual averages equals -0.02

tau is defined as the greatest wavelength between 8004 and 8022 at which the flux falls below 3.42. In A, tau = 8020.64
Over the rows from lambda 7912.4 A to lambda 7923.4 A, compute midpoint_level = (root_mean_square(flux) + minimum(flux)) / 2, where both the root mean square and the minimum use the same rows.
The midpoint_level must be 3.34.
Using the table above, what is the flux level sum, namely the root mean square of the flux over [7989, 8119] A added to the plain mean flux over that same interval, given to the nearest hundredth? 6.78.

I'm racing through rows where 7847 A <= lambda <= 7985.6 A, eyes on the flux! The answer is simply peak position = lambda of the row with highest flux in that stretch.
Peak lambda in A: 7867.00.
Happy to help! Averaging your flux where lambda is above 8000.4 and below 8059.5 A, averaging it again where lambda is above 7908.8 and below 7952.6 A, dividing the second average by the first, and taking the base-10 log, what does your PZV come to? -0.014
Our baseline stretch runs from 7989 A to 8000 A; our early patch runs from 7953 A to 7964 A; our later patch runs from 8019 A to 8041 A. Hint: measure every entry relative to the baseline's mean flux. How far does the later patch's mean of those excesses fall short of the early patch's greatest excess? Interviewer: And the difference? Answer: 0.24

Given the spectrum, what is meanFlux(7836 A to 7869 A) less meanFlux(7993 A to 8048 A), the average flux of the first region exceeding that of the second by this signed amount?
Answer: 0.16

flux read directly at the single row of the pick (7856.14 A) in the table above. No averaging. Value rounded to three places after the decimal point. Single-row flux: 3.555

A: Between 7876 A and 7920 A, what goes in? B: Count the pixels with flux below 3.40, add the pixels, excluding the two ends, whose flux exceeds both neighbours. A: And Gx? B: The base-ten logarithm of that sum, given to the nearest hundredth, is 1.00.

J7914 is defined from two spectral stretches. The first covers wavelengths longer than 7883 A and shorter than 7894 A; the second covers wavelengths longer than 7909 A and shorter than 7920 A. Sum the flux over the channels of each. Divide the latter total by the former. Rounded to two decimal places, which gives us 0.99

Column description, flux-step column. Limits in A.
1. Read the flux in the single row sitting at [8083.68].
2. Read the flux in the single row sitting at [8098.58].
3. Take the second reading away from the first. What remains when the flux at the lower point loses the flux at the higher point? -0.05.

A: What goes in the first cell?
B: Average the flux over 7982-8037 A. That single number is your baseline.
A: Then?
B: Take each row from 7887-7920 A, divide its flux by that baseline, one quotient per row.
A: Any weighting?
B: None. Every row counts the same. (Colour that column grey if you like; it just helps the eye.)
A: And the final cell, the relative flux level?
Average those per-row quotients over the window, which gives 1.04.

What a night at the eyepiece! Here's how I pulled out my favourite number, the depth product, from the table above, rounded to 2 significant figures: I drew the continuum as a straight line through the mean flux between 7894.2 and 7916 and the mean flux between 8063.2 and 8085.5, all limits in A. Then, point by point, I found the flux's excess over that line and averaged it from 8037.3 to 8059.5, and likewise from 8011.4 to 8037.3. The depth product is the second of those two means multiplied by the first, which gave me -0.013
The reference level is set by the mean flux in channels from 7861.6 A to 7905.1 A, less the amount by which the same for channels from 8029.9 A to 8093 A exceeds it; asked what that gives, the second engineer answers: 3.35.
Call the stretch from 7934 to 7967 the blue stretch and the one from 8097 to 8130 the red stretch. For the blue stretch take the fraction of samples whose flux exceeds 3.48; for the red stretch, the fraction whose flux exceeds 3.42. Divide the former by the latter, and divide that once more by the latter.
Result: 0.7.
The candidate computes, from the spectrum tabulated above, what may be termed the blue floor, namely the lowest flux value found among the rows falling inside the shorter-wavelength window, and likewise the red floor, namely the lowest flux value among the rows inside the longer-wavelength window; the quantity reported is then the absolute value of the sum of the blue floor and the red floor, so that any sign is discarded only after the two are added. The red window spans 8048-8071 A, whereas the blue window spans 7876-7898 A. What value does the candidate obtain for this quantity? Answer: 6.57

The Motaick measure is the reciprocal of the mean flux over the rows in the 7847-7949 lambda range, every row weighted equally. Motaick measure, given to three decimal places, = 0.299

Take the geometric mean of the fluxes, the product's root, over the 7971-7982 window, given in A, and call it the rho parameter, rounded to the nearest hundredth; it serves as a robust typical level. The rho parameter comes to 3.50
